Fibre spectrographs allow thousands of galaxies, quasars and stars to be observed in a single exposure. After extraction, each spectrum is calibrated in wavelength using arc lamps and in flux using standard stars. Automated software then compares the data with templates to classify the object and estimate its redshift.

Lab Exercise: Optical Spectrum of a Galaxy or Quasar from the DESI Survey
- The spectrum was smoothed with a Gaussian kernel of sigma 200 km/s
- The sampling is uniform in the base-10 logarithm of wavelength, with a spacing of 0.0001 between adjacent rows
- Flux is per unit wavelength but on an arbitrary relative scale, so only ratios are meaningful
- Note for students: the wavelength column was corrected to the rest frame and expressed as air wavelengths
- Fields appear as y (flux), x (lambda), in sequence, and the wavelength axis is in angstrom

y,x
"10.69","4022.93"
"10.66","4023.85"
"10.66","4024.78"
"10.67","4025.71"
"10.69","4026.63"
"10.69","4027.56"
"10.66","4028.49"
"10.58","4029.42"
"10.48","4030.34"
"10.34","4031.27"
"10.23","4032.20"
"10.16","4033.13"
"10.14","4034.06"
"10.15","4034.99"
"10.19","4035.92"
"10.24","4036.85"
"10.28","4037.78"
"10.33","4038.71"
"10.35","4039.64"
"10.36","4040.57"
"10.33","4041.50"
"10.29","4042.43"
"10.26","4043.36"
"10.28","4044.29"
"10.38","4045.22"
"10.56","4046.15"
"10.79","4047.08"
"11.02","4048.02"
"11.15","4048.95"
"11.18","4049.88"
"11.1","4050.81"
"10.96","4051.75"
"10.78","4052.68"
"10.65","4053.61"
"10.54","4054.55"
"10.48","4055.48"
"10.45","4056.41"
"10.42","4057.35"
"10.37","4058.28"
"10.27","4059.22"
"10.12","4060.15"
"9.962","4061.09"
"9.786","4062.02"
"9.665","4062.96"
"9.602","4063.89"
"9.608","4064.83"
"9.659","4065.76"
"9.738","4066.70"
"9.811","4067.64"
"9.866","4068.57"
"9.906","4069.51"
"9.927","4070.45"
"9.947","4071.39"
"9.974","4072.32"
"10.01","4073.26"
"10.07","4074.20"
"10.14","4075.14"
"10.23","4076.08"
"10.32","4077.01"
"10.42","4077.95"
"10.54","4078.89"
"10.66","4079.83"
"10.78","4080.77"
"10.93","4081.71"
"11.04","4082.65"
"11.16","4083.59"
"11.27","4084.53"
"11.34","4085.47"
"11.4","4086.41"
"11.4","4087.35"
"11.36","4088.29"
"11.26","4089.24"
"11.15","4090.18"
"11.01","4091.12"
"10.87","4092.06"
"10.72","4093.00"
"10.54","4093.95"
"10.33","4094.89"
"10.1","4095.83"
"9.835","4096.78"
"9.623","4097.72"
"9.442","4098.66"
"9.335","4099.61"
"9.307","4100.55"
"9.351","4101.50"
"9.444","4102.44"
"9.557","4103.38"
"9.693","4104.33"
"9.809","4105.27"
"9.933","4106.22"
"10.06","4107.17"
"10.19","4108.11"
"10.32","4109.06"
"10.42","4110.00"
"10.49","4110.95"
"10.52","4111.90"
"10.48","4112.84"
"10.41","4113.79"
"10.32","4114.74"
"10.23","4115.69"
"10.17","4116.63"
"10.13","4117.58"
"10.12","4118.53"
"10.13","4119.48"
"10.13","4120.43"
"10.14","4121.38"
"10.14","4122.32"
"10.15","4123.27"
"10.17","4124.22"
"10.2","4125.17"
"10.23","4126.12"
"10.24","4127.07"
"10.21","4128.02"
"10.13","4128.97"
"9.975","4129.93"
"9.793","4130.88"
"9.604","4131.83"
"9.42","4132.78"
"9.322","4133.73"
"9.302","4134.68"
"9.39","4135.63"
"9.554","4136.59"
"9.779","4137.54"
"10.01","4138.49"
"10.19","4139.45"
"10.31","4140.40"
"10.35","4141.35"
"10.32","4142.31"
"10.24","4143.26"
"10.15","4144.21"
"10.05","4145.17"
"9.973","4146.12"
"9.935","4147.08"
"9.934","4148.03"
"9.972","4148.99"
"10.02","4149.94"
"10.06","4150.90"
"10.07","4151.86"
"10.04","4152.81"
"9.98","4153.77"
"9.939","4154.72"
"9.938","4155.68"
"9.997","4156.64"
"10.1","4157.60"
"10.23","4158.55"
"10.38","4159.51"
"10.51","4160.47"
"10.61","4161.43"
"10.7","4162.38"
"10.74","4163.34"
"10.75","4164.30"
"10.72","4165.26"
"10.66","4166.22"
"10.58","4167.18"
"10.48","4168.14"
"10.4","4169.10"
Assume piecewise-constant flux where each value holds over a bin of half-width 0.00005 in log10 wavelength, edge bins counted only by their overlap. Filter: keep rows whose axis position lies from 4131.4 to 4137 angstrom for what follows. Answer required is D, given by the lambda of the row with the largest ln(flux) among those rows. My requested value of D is 4131.83 angstrom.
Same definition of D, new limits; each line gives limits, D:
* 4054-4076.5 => 4054.55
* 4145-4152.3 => 4151.86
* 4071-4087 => 4086.41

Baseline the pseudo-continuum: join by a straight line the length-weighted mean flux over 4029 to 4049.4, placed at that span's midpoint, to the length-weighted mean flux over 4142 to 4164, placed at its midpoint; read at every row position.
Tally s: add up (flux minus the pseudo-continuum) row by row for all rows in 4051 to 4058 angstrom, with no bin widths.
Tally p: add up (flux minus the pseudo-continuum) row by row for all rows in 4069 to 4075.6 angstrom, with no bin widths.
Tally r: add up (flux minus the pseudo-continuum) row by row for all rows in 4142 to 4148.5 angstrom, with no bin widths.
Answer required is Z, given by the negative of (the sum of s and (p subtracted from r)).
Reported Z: -3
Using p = -2.4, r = -1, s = 2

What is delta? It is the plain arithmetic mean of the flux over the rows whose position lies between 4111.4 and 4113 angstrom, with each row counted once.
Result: 10.5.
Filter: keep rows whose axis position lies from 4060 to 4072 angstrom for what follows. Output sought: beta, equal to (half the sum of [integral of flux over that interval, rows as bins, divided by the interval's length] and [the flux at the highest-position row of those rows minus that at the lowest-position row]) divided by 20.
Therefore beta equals 0.241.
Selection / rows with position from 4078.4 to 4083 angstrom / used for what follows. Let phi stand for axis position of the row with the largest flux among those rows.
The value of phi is 4082.65 angstrom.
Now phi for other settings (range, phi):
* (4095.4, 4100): 4095.83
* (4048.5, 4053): 4049.88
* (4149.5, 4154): 4151.86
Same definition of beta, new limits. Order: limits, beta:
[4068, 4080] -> 0.273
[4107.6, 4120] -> 0.256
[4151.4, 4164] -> 0.273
